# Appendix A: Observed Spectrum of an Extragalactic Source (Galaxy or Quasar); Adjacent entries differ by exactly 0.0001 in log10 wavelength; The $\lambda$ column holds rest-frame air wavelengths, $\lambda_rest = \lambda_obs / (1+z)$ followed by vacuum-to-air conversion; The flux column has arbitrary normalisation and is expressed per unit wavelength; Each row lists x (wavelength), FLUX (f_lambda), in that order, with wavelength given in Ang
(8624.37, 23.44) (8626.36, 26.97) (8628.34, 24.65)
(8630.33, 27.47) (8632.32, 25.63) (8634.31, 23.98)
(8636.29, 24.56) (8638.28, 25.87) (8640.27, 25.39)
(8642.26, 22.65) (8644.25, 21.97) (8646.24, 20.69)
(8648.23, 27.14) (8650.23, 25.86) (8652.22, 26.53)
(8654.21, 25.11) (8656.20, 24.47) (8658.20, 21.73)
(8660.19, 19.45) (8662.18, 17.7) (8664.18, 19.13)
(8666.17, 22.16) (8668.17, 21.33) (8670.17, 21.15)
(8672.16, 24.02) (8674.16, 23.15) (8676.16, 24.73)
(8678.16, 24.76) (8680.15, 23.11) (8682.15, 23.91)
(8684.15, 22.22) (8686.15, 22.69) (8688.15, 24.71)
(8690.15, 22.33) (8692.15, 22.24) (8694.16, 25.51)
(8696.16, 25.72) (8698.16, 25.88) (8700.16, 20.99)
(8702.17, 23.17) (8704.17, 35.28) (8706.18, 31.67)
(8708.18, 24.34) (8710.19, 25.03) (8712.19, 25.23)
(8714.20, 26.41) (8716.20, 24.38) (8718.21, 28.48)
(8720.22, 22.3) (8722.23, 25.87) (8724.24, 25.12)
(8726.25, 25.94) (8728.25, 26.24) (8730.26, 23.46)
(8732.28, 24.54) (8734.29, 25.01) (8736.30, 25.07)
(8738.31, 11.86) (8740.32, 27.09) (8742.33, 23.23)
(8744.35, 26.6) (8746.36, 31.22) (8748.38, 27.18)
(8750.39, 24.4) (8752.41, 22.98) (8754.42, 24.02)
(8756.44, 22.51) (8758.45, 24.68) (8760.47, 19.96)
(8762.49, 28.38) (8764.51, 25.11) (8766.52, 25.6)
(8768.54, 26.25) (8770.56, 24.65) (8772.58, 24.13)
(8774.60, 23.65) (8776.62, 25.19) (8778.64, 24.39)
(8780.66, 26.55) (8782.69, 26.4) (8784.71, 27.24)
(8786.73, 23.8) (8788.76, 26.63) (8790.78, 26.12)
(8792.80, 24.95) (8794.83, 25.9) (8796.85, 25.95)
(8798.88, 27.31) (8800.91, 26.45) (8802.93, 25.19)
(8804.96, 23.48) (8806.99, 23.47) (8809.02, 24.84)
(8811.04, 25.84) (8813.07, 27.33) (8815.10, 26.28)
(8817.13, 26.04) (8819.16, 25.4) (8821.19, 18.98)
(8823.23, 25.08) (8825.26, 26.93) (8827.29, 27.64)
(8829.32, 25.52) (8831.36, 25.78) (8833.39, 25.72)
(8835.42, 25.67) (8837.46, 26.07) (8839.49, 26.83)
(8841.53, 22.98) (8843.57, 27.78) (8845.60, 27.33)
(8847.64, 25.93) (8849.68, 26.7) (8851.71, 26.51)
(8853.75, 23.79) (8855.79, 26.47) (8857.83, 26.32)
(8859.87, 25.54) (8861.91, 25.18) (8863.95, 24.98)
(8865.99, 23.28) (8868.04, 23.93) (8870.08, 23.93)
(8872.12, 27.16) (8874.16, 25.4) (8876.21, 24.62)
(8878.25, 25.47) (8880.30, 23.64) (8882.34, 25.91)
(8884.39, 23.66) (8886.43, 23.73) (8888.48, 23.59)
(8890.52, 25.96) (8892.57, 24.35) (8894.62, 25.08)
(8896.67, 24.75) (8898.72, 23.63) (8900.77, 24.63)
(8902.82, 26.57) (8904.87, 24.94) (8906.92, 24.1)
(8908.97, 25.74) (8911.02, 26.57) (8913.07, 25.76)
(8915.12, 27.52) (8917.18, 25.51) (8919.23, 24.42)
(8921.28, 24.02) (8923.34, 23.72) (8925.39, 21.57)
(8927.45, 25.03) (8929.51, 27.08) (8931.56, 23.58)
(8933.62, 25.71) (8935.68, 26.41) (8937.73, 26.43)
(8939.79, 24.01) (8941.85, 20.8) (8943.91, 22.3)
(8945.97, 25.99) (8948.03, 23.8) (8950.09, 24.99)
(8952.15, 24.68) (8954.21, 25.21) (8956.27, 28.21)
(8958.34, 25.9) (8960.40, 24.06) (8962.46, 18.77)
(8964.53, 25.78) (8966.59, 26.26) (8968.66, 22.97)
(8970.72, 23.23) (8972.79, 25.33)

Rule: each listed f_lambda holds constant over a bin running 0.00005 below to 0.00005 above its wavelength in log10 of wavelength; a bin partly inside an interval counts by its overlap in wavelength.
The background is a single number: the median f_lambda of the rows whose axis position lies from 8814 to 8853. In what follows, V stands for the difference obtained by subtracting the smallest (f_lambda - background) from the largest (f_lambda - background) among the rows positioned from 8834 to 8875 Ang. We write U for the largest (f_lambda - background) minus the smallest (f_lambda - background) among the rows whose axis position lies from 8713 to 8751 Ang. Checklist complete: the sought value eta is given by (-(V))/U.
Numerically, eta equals -0.2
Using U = 19.4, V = 5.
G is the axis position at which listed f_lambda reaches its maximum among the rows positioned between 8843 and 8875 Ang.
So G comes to 8843.57 Ang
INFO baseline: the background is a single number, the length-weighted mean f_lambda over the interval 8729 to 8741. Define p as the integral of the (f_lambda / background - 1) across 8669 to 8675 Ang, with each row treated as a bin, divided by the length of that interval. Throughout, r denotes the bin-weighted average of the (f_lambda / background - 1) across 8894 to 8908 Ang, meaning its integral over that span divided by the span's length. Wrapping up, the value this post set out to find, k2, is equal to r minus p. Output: 0.09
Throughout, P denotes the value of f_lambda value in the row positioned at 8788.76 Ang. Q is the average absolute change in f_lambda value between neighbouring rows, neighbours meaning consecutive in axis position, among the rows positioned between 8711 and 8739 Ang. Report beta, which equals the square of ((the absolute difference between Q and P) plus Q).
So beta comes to 709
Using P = 26.63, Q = 2.8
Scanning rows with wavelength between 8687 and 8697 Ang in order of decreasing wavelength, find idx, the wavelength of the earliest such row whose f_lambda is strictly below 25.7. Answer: 8694.16 Ang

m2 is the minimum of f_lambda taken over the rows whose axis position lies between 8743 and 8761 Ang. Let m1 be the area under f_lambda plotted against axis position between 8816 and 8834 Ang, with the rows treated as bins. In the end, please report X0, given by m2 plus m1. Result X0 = 474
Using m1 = 454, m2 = 19.96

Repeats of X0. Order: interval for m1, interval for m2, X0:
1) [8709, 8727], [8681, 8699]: 479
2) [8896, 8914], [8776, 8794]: 477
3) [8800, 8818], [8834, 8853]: 481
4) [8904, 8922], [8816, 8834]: 477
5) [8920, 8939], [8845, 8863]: 495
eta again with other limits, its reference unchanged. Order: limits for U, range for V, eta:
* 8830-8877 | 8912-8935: -1.2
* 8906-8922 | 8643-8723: -5.0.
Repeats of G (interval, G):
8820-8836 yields 8827.29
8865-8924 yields 8915.12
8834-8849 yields 8843.57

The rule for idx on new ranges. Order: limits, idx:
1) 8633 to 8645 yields 8644.25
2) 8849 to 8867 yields 8865.99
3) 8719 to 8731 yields 8730.26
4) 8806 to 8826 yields 8823.23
